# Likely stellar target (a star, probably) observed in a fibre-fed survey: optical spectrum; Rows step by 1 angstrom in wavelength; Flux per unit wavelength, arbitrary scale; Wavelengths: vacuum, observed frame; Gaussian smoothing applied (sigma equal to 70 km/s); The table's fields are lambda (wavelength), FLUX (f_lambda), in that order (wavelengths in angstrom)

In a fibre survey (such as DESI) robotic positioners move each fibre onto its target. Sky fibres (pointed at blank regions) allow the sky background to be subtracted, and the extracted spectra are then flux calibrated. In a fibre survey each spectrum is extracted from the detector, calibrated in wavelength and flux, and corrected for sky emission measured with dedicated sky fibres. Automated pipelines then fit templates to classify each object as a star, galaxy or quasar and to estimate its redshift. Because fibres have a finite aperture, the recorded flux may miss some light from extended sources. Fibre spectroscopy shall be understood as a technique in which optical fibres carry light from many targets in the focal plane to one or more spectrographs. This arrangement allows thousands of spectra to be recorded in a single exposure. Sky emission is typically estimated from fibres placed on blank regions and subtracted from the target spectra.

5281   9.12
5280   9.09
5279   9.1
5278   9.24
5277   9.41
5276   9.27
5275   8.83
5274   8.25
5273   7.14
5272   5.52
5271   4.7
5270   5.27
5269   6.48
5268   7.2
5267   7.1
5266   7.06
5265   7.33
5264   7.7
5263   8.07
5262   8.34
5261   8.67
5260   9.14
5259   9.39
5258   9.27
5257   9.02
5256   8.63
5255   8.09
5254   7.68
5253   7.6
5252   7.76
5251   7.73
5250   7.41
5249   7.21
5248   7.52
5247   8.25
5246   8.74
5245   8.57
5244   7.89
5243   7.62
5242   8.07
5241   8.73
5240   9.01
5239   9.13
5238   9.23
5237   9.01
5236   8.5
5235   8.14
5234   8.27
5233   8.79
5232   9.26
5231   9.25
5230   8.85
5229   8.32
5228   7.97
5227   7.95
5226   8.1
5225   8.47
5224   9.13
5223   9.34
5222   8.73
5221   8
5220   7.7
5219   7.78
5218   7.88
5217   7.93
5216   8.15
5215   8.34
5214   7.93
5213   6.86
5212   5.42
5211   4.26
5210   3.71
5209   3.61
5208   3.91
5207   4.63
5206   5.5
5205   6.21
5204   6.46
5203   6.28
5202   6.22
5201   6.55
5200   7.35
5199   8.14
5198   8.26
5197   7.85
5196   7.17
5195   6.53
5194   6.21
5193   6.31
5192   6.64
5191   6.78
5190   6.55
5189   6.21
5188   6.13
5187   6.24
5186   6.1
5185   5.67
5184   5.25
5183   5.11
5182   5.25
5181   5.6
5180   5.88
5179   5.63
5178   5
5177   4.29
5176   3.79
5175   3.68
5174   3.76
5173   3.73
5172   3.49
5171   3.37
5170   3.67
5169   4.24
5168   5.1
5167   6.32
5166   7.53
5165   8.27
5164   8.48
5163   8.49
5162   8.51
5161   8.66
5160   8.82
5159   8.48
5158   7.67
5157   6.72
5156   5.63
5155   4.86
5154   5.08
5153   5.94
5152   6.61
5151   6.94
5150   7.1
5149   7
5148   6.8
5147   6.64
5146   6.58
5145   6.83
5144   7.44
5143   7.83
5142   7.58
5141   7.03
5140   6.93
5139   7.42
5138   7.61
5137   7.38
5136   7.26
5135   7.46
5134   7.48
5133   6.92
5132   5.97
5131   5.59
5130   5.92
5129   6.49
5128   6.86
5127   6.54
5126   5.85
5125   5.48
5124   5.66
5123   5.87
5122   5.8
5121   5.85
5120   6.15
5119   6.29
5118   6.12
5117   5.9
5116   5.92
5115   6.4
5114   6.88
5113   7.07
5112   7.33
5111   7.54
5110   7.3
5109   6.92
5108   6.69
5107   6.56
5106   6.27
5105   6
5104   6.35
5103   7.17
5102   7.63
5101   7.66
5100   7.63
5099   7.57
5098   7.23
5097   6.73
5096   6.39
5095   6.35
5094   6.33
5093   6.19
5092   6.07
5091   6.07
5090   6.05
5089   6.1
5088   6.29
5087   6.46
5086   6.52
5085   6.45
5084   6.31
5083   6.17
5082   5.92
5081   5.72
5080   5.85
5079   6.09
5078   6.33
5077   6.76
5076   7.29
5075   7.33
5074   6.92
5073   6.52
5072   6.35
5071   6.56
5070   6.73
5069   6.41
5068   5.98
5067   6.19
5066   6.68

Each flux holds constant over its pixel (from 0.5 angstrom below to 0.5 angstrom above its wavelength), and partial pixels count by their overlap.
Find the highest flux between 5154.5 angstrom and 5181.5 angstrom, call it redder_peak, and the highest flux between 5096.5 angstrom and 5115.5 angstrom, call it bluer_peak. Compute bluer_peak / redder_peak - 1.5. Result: -0.632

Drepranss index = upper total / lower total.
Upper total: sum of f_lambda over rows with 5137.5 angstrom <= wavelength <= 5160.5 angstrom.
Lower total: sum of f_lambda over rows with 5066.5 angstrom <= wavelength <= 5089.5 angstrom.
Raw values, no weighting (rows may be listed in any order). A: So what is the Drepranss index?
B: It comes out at 1.08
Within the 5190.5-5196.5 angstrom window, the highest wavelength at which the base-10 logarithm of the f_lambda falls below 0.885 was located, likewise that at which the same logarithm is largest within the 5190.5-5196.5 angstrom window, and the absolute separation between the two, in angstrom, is 0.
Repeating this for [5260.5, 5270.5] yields 9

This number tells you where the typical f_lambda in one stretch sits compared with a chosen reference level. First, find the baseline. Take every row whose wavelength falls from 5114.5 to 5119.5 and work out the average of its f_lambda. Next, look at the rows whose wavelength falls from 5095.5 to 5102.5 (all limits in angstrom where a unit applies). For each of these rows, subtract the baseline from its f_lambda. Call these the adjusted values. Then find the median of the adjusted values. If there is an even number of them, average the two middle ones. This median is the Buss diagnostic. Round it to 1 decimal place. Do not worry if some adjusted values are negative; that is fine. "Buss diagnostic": 1.4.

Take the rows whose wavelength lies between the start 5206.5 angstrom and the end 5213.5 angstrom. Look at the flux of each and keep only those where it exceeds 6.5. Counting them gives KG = 1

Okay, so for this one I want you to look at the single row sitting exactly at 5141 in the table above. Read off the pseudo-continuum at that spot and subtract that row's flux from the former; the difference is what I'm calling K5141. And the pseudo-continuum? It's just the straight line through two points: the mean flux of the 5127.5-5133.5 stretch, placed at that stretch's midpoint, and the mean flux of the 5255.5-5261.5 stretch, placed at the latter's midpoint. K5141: -0.5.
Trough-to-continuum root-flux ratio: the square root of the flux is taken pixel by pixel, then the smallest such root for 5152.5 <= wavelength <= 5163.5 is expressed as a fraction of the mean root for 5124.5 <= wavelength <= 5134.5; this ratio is 0.879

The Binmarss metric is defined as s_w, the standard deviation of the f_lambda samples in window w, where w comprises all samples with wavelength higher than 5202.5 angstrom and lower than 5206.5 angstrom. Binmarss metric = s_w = 0.4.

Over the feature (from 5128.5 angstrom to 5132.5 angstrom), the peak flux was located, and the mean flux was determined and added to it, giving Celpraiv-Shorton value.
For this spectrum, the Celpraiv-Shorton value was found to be 12.5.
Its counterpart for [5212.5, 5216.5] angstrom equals 16.2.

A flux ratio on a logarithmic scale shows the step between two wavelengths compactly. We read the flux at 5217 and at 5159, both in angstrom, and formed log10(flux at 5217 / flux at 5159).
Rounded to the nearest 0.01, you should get -0.03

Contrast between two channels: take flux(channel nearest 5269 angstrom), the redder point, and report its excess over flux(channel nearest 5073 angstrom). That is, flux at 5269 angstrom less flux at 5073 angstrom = 0.0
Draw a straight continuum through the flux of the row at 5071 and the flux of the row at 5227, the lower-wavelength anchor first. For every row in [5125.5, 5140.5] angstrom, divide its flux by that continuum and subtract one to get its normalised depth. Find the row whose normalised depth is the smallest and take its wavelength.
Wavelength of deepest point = 5131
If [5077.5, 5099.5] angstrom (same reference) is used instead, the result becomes 5081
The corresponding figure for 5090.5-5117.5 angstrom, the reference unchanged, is 5117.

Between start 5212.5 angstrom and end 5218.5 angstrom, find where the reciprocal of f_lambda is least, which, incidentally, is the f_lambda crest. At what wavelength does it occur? 5215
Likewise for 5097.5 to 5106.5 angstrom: 5101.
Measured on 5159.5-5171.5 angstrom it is 5160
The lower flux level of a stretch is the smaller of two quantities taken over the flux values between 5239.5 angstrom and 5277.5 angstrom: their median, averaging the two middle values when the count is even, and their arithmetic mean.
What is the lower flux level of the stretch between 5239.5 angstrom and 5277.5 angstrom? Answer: 7.9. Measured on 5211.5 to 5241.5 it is 8.3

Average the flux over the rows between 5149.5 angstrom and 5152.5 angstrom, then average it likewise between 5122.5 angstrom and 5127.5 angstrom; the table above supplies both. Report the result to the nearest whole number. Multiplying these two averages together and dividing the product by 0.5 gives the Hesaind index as 81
